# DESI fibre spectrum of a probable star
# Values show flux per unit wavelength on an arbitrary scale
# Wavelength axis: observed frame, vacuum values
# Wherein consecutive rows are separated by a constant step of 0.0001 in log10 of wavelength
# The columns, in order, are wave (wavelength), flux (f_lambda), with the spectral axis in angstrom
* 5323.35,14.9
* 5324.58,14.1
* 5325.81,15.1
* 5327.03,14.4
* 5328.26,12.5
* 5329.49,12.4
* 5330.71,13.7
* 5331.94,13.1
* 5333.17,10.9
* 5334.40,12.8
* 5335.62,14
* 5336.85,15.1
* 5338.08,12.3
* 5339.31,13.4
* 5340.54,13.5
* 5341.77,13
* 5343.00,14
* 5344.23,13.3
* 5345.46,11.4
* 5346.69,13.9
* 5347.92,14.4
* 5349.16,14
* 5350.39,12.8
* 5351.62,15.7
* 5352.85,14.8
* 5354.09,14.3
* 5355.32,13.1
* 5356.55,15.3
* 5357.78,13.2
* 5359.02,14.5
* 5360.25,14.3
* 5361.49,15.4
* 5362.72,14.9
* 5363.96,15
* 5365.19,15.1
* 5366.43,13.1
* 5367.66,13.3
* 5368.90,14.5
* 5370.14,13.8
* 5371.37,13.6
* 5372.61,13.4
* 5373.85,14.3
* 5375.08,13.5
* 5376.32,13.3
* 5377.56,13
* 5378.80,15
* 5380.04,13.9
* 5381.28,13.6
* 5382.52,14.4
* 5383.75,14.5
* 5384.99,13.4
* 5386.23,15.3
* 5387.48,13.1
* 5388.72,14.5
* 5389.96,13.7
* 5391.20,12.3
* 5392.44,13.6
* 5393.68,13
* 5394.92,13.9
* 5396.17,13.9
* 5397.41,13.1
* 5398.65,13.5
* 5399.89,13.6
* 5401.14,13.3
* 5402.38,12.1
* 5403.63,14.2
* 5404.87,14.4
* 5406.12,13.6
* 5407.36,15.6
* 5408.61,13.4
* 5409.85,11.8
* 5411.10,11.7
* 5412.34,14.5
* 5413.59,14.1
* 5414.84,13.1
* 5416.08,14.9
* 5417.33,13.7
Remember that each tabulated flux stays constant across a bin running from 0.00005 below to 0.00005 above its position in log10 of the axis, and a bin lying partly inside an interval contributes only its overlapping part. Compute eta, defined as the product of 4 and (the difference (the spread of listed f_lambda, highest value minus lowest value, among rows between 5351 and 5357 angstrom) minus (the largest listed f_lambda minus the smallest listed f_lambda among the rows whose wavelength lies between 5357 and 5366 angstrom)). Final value 2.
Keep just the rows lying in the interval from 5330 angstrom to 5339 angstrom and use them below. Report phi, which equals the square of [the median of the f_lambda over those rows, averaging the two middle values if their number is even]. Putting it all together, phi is 172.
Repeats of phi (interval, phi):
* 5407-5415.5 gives 180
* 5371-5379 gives 182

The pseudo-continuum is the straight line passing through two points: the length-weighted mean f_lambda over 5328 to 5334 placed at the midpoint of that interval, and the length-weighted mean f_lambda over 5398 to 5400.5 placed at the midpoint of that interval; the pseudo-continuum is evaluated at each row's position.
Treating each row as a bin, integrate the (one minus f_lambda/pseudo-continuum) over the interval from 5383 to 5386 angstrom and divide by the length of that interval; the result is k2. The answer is -0.06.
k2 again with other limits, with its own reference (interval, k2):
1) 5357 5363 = -0.11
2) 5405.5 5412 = 0.03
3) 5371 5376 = -0.04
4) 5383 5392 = -0.03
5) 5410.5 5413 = 0.05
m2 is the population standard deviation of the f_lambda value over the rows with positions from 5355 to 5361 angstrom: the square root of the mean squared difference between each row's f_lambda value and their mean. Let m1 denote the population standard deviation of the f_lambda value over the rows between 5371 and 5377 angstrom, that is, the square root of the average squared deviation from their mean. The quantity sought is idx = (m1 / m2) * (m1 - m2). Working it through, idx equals -0.20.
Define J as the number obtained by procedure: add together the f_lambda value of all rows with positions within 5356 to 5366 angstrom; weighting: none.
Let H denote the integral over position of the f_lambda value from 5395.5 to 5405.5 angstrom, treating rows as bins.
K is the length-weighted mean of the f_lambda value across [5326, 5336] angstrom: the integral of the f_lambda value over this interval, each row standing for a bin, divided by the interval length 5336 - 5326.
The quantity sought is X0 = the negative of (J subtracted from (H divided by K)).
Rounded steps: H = 135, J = 118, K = 13.1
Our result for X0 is 107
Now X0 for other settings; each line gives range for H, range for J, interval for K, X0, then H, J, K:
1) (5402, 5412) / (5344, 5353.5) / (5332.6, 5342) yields 100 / 134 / 110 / 13.1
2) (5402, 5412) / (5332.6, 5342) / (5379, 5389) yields 95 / 134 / 105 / 14.1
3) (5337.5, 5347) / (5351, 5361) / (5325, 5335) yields 106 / 124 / 115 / 13.1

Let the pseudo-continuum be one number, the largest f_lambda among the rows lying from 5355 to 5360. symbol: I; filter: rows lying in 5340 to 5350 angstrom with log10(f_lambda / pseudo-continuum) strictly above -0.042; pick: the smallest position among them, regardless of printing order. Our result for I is 5343.00 angstrom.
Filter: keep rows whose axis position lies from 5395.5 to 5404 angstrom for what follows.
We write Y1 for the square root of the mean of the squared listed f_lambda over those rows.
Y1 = 13.4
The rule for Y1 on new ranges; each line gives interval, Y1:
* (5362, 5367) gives 14.5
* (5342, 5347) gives 13.2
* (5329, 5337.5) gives 13.2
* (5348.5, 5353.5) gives 14.4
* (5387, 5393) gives 13.5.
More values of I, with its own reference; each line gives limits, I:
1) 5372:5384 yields 5373.85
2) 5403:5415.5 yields 5403.63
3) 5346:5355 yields 5346.69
